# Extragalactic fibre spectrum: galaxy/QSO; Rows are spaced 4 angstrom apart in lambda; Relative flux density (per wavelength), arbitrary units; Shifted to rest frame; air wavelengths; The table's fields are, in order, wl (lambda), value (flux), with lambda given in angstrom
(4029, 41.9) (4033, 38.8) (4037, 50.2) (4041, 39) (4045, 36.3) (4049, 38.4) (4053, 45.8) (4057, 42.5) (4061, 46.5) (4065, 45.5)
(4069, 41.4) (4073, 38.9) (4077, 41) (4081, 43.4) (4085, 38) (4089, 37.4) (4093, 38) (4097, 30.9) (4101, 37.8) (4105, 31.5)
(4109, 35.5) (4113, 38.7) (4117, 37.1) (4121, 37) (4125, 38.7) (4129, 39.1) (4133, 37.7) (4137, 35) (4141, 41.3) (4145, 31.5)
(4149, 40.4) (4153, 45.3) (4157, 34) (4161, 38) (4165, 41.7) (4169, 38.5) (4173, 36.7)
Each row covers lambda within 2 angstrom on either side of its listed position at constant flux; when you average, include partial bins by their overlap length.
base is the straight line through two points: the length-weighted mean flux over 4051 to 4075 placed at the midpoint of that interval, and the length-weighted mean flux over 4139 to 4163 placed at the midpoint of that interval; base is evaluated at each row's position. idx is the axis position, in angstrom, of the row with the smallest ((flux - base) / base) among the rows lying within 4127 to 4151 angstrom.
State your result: 4145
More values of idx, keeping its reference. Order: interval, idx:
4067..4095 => 4089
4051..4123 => 4097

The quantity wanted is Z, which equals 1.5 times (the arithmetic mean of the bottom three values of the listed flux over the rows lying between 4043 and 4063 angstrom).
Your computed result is 58.6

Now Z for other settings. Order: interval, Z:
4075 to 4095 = 56.7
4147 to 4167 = 56.2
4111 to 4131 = 56.4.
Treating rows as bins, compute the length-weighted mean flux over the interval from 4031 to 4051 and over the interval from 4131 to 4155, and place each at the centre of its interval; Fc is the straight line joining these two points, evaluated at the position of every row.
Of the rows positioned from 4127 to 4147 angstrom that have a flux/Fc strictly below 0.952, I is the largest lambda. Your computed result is 4145 angstrom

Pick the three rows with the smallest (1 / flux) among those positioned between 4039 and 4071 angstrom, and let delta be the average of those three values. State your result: 0.0218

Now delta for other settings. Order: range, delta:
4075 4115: 0.0244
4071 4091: 0.0244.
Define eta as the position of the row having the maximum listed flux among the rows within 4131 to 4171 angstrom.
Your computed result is 4153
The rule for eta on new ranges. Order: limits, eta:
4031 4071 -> 4037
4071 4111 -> 4081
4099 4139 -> 4129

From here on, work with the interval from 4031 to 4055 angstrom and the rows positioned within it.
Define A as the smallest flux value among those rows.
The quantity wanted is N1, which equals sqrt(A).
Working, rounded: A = 36.3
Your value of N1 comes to 6.02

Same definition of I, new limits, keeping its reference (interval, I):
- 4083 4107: 4105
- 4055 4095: 4089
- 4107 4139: 4137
